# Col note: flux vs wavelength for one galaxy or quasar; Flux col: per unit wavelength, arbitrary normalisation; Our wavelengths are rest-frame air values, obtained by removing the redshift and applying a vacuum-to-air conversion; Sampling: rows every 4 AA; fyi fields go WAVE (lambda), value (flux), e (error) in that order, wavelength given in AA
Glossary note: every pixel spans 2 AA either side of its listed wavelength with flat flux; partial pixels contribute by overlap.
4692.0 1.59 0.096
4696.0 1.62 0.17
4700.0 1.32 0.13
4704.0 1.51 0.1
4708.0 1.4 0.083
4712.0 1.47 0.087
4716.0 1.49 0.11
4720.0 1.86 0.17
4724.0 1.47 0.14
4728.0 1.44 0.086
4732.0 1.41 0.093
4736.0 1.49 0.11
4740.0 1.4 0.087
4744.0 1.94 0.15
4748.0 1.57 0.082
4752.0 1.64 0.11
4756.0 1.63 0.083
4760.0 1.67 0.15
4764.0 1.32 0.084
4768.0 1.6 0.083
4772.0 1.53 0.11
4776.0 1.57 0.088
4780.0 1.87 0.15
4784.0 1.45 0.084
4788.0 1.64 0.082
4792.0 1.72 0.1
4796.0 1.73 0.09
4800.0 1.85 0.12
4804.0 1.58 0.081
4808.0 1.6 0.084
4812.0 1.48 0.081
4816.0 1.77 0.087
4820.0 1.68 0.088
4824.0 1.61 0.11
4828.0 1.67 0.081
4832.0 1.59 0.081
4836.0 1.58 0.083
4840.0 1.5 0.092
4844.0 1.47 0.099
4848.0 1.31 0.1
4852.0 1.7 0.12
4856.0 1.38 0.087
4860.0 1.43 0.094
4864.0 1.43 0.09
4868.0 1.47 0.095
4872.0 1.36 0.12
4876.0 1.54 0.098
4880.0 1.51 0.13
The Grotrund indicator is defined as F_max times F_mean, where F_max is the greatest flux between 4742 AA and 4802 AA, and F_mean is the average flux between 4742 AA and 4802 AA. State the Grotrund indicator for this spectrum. 3.2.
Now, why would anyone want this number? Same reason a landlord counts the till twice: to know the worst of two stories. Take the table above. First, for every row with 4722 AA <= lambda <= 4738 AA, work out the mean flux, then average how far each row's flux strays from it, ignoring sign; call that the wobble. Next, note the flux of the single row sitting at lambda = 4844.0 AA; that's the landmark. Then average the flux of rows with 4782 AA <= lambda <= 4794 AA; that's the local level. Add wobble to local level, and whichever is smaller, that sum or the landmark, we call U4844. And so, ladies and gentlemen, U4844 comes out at 1.47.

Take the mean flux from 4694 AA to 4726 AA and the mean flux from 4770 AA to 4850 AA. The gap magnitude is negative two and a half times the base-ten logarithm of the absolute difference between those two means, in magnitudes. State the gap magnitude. 2.6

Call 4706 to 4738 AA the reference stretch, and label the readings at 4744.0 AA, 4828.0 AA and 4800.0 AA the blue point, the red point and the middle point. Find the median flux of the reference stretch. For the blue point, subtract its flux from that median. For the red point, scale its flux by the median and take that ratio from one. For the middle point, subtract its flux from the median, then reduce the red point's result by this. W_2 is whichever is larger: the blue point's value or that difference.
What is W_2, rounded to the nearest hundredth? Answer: 0.24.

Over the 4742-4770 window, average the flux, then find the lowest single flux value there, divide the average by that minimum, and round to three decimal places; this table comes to 1.231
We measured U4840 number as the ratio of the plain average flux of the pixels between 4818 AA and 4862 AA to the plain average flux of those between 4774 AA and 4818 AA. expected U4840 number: 0.93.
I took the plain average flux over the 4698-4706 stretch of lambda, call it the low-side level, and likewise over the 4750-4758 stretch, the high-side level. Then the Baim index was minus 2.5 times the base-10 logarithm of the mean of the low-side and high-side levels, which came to -0.458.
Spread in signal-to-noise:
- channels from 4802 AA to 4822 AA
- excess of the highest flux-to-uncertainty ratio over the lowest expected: 2.1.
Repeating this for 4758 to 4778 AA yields 8.1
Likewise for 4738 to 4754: 6.2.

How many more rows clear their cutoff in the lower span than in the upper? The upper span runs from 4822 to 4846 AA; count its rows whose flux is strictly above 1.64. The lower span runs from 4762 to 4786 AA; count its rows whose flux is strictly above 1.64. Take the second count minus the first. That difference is 0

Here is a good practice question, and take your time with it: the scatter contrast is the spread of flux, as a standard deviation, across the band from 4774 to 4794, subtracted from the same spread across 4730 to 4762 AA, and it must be 0.02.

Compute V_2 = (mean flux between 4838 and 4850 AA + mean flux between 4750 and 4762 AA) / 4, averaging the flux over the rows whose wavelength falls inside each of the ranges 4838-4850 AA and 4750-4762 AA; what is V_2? 0.768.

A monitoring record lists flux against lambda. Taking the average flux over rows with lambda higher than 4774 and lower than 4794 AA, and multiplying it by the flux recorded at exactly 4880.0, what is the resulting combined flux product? 2.49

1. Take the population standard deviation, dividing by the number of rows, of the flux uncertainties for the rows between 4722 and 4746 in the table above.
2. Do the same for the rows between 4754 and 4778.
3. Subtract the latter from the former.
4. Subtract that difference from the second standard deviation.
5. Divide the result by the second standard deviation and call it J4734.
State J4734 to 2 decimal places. 0.96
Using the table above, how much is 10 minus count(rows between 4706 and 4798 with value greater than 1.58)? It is 0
